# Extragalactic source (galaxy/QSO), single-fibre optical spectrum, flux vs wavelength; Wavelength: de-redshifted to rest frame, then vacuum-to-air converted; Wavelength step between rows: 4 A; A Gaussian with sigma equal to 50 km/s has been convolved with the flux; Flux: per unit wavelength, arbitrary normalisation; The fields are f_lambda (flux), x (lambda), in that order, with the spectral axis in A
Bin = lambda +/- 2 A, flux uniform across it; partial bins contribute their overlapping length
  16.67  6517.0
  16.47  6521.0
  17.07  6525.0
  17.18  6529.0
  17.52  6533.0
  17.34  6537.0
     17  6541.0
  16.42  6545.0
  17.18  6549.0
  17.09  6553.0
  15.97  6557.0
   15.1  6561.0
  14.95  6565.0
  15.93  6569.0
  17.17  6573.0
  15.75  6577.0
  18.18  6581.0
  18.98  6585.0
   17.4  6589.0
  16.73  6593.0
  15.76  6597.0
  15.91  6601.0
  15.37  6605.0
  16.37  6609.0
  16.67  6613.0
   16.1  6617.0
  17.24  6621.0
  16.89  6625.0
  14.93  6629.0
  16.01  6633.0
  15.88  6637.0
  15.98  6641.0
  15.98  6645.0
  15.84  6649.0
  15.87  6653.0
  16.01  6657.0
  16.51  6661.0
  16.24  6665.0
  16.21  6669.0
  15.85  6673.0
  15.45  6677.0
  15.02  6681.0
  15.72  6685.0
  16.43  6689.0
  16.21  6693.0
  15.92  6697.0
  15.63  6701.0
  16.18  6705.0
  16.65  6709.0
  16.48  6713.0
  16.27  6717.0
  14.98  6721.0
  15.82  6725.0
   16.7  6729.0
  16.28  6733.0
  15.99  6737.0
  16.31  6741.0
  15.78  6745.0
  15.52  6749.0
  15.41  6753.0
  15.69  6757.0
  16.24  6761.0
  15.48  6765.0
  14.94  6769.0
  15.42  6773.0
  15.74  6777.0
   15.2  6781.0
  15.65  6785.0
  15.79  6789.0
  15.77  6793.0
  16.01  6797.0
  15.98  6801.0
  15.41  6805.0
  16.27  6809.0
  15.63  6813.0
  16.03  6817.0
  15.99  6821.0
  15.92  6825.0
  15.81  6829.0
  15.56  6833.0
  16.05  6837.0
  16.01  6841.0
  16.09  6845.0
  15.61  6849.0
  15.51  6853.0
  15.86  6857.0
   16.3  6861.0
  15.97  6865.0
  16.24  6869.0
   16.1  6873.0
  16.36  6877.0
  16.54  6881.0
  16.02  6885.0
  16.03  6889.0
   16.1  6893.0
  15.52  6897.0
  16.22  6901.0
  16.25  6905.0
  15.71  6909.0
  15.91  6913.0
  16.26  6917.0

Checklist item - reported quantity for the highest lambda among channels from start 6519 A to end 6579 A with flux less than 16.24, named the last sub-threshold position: 6577.0 A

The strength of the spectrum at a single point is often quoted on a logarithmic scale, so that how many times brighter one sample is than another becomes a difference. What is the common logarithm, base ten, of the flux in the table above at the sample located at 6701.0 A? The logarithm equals 1.19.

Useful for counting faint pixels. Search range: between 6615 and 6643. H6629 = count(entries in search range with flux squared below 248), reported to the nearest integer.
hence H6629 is 1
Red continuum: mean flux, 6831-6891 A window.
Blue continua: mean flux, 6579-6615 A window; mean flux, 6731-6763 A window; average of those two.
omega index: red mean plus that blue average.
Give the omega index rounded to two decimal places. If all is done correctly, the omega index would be 32.38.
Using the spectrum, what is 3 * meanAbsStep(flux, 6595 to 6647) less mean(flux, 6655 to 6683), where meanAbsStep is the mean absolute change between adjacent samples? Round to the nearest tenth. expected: -14.1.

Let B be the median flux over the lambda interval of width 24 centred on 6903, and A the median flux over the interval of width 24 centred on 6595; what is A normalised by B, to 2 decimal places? 1.02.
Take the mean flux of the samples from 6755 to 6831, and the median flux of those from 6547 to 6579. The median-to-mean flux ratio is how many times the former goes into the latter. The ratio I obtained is 1.01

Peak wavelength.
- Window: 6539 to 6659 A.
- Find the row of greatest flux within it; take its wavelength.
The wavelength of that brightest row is 6585.0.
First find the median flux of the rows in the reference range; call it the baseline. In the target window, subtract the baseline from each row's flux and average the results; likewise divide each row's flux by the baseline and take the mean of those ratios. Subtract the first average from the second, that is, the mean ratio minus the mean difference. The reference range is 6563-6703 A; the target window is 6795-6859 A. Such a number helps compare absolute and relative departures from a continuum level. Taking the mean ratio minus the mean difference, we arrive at 1.11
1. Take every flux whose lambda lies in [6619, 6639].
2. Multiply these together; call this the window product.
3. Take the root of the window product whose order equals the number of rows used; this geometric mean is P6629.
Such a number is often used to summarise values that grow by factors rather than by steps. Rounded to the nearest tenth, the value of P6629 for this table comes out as 16.2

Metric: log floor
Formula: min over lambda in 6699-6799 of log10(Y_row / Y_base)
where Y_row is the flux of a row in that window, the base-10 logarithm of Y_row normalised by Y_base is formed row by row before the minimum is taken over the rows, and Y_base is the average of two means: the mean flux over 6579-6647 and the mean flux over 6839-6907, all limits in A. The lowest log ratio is -0.0370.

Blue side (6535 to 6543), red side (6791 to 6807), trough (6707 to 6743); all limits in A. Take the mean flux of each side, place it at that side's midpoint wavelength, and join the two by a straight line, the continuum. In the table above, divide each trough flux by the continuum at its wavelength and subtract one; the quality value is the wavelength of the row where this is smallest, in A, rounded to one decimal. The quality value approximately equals 6721.0 A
